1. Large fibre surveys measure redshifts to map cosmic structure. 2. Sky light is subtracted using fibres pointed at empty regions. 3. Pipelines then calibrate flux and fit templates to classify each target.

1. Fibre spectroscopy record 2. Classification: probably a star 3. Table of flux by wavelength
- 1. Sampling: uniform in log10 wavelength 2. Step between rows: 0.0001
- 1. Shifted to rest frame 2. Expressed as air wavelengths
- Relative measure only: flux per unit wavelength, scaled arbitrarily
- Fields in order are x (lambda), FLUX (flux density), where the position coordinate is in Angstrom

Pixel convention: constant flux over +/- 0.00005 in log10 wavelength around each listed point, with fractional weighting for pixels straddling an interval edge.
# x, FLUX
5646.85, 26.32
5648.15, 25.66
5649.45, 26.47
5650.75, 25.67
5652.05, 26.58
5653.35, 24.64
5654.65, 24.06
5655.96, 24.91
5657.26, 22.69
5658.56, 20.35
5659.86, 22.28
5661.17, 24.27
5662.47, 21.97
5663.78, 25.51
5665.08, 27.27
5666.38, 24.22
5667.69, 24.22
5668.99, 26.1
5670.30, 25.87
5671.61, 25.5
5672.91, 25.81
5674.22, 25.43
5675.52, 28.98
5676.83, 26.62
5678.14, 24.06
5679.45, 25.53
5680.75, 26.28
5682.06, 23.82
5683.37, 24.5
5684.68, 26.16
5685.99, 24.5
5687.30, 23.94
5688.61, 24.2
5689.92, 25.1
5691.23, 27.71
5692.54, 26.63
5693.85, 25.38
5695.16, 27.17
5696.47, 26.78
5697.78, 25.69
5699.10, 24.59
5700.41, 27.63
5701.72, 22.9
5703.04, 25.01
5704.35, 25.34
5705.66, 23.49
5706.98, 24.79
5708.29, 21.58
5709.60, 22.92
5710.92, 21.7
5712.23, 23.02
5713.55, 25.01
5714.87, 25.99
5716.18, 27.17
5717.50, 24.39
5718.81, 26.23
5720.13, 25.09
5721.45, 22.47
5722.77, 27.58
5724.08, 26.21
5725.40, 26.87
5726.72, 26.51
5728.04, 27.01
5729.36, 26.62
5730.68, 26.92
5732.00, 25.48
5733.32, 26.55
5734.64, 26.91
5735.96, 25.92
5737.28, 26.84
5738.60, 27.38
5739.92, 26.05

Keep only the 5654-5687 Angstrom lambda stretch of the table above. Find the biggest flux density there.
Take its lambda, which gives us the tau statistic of 5675.52 Angstrom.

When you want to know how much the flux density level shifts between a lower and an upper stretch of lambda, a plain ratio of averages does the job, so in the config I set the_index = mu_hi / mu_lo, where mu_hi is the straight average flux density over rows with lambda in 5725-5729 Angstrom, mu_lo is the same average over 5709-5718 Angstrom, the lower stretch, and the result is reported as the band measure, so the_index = 1.10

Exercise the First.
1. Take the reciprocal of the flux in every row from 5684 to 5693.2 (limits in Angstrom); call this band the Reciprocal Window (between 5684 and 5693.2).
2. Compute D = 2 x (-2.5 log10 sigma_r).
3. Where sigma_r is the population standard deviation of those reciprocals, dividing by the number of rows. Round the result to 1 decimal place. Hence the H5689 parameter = 13.5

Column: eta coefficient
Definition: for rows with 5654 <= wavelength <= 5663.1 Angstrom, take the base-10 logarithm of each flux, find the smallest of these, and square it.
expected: 1.71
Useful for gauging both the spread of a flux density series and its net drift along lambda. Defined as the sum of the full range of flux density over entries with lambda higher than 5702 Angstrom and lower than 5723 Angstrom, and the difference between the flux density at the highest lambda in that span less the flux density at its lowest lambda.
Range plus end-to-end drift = 8.6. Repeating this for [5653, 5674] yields 8.1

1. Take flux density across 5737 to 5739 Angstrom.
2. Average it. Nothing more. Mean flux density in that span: 27.1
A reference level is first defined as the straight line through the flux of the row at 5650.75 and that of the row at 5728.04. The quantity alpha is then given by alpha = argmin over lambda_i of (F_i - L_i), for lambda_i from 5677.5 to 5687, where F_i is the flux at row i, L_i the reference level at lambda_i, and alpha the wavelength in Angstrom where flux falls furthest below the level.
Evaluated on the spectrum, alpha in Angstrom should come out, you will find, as 5682.06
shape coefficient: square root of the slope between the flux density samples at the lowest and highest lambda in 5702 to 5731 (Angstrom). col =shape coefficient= 0.26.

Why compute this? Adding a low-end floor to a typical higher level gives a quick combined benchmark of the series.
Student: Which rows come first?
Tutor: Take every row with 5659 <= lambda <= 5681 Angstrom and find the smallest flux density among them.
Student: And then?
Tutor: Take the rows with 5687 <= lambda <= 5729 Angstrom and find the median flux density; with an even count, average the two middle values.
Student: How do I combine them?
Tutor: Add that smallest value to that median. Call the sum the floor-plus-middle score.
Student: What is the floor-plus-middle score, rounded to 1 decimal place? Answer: 47.2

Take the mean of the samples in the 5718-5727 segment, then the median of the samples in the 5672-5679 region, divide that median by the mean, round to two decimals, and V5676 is 1.00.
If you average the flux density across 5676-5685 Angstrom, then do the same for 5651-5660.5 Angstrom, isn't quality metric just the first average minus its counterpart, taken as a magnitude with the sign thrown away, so 1.6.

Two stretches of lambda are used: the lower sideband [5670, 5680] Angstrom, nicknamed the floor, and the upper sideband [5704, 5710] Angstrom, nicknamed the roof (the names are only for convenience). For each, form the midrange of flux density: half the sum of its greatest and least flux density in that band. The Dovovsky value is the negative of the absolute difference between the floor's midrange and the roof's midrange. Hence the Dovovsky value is -3.1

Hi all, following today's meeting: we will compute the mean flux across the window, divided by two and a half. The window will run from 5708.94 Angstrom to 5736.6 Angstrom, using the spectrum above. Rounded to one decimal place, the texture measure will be 10.2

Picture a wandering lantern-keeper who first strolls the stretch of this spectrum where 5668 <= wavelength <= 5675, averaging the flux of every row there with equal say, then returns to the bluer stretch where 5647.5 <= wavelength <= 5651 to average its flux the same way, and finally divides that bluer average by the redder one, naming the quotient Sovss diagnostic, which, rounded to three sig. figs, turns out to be 1.01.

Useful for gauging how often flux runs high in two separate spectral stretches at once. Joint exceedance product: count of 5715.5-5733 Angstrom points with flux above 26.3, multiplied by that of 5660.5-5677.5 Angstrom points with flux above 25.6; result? 42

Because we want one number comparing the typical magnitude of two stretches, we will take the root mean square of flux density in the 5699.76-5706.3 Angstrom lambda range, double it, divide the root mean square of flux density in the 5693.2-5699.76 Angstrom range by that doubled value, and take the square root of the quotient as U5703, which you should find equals 0.72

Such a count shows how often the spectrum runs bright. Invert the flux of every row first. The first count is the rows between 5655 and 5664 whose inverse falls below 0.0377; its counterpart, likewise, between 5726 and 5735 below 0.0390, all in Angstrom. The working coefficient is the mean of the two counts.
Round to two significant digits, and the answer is 3.0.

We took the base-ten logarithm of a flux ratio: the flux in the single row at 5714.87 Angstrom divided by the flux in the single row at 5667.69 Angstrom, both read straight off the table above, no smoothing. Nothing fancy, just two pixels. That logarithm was 0.031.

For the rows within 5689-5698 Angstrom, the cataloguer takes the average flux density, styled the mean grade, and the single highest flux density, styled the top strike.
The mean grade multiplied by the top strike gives 730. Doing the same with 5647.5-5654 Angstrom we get 686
